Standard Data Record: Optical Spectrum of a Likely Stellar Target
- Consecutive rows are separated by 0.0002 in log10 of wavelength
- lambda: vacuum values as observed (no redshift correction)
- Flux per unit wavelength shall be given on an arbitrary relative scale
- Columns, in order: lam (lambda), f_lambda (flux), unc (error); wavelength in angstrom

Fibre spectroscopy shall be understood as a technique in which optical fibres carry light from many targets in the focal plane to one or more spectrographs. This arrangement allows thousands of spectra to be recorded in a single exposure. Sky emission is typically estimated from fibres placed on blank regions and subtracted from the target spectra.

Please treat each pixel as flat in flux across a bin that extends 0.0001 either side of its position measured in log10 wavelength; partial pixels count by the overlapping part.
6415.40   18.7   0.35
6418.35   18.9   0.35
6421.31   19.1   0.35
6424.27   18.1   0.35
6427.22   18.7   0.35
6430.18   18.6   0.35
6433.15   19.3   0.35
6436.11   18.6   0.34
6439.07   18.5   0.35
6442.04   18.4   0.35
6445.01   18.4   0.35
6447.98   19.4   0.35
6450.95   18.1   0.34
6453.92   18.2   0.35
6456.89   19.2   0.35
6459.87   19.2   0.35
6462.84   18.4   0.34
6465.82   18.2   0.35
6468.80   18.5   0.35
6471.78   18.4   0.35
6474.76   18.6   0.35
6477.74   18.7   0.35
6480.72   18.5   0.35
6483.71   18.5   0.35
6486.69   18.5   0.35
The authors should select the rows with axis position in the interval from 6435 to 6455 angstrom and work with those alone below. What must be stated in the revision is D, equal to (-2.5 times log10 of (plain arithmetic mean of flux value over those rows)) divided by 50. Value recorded -0.0634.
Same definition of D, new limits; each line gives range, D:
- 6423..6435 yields -0.0636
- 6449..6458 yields -0.0634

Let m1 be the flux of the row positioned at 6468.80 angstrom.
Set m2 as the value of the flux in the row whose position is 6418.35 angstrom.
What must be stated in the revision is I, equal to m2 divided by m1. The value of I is 1.02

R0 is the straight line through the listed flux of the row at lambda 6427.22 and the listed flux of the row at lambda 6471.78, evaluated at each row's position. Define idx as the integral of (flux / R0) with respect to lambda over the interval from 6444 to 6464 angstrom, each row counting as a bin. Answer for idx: 20.2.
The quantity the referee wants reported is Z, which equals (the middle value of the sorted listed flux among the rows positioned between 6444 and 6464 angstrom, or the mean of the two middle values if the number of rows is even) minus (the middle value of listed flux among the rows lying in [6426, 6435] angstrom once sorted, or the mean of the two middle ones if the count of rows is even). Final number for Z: -0.300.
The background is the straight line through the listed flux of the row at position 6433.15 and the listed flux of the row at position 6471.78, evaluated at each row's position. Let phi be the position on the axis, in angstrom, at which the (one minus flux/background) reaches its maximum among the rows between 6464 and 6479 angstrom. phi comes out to 6465.82 angstrom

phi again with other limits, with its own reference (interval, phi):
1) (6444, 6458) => 6450.95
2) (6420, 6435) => 6424.27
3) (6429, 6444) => 6430.18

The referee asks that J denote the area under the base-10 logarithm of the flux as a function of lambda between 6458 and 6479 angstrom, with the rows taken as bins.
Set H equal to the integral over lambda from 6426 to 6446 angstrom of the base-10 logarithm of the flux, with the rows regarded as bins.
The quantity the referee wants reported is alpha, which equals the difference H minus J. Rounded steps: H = 25.4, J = 26.6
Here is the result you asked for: -1.2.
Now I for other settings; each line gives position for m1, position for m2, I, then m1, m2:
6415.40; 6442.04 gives 0.98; 18.7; 18.4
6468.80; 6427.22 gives 1.01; 18.5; 18.7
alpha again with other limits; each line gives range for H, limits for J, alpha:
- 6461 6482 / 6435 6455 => 1.3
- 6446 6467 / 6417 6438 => 0.0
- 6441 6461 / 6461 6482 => -1.2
